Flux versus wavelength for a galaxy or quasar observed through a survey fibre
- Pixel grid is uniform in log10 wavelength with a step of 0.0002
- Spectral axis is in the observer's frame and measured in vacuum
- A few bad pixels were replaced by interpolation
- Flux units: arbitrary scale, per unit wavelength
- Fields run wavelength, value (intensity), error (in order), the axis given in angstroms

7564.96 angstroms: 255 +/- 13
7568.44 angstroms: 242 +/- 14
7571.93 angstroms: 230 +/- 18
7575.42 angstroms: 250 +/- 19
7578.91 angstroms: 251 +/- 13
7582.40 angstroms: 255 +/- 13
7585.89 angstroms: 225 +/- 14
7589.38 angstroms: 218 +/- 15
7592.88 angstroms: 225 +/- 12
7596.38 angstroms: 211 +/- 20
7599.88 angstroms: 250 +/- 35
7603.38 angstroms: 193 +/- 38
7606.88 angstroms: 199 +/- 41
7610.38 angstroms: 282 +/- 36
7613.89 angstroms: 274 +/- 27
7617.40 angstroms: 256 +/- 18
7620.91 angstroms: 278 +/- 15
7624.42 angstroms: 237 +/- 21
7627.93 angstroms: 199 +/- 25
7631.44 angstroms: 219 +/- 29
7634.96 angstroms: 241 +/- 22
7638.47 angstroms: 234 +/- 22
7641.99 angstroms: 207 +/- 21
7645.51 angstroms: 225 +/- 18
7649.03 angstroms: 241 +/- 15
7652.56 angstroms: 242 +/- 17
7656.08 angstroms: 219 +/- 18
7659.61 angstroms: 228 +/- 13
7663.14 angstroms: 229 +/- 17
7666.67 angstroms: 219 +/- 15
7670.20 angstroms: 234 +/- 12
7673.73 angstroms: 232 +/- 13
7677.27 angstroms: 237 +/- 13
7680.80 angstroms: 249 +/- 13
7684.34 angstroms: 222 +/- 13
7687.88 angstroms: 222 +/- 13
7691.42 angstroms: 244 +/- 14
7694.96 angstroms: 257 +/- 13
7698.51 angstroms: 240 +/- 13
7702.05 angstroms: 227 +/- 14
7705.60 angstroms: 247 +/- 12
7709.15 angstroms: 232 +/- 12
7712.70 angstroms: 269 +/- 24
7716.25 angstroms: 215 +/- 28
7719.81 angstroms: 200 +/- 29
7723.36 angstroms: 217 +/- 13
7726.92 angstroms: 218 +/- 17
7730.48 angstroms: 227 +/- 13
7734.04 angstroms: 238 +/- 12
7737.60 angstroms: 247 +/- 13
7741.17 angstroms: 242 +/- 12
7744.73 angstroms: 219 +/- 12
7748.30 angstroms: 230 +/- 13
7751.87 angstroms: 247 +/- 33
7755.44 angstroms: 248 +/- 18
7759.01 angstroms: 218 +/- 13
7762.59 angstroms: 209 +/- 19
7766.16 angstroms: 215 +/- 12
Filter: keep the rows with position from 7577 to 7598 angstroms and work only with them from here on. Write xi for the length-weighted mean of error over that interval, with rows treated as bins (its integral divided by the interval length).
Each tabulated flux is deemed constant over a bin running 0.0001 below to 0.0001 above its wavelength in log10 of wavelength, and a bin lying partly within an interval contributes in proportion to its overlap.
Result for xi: 15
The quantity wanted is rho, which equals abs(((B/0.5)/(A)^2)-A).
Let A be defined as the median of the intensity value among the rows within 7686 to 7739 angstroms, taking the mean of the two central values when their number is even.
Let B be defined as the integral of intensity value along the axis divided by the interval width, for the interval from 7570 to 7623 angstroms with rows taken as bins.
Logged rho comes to 232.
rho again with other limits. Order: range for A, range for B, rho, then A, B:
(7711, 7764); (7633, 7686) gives 227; 227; 231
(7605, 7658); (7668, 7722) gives 237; 237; 235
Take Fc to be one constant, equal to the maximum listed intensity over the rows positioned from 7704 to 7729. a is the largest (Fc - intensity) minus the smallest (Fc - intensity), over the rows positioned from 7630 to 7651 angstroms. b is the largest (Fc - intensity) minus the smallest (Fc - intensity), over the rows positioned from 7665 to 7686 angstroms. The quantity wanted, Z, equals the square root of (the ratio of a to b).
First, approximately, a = 34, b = 30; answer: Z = 1.06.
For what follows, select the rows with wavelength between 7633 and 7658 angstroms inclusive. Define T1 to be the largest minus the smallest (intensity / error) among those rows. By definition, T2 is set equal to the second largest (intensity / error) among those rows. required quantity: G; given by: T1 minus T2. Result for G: -8.0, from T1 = 6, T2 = 14.2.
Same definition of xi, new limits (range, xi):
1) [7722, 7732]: 14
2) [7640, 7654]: 18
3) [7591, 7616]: 30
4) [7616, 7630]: 20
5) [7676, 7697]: 13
